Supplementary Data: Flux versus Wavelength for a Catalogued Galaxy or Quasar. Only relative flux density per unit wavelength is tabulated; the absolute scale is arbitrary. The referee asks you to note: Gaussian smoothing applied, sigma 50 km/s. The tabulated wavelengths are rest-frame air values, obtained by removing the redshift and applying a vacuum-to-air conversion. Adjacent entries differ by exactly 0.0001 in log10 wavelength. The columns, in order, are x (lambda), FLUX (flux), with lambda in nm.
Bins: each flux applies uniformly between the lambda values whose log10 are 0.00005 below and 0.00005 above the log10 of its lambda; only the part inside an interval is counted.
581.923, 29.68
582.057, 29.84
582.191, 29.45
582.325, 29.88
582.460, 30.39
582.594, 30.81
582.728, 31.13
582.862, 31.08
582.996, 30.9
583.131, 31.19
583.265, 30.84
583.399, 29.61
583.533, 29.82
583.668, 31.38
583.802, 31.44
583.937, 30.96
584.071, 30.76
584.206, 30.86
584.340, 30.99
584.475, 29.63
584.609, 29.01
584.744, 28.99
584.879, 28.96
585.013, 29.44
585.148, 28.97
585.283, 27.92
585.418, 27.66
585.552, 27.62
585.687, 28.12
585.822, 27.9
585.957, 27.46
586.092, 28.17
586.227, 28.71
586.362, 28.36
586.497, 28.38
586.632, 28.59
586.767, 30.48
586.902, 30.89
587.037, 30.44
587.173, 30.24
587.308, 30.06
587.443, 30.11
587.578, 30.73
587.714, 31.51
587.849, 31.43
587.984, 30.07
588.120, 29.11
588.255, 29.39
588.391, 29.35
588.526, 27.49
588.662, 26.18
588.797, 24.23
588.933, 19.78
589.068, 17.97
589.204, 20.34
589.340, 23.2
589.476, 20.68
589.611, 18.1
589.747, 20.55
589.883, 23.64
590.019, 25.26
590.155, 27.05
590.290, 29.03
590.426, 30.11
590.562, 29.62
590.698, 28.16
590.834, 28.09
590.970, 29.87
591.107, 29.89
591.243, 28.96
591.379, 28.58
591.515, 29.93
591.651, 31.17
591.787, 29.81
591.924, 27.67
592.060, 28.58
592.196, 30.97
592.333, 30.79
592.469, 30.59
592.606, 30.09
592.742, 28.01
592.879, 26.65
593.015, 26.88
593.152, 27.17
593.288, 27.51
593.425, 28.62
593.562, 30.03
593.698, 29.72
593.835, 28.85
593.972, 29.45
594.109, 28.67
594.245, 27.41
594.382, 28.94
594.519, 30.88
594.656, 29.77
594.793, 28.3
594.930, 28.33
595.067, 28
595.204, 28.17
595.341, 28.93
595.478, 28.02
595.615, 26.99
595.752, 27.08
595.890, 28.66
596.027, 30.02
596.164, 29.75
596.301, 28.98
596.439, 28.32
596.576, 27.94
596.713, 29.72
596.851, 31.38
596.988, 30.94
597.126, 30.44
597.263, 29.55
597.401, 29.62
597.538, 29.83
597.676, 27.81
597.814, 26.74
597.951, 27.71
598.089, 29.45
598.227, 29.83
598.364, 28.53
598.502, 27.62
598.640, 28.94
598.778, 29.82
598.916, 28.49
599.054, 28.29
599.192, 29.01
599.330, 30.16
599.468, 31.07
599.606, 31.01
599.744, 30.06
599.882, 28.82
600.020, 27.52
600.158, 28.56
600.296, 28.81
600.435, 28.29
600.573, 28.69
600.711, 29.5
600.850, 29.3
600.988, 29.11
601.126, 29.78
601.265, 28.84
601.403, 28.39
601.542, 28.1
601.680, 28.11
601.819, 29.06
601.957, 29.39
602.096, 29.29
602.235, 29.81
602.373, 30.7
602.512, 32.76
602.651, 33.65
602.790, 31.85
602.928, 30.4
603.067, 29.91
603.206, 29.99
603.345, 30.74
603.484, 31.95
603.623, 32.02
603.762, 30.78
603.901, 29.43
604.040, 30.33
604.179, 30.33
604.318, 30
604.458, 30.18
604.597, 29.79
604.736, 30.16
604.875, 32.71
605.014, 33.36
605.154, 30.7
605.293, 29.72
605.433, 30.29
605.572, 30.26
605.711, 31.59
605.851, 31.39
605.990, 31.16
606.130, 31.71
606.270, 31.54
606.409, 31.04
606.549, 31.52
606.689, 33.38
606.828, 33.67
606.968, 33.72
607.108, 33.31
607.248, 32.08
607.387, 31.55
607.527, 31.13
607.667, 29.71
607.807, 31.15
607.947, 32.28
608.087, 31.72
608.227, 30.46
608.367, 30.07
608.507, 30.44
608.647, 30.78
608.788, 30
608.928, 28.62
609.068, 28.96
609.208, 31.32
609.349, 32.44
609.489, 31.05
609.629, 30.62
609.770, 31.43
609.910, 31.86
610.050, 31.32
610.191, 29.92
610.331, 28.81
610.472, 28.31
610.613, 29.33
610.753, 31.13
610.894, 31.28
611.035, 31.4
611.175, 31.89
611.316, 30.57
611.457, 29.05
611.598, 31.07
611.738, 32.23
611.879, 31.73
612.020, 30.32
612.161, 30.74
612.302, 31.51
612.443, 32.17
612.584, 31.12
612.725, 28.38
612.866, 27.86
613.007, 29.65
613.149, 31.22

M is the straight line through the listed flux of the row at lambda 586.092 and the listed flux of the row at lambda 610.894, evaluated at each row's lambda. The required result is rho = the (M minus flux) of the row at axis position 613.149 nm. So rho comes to 0.3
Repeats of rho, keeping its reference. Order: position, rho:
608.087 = -0.8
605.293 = 0.9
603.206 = 0.3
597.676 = 1.8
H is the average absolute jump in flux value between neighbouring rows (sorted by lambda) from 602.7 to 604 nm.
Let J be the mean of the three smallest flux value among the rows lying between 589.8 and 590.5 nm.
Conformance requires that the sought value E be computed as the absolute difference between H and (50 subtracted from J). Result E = 25.5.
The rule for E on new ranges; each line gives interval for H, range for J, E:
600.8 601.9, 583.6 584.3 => 19.6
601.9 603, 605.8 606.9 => 19.9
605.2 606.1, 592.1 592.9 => 22.2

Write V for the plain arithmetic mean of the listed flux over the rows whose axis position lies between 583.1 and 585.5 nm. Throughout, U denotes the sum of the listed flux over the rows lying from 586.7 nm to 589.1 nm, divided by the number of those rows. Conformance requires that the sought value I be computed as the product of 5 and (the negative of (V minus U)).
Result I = -8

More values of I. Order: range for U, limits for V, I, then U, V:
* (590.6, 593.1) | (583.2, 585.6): -3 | 29.1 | 29.7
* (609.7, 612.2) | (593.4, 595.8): 10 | 30.7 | 28.7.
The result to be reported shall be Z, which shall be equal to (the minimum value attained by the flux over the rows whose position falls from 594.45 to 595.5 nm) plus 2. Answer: 30.0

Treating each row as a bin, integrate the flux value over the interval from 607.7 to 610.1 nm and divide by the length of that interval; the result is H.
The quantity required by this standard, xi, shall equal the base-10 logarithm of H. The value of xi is 1.49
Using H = 30.8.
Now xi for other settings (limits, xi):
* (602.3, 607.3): 1.50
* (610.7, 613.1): 1.49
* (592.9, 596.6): 1.46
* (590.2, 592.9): 1.47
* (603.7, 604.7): 1.48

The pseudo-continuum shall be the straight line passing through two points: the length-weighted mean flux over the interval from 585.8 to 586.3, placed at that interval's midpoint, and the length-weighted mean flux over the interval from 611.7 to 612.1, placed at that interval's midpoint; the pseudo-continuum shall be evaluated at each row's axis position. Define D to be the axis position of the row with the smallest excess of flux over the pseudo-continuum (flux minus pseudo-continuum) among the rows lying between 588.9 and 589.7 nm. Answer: 589.068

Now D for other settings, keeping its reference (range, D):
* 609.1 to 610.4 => 610.331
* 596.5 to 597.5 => 596.576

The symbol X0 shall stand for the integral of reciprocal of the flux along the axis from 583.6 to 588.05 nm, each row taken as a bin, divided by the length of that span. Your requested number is 0.0339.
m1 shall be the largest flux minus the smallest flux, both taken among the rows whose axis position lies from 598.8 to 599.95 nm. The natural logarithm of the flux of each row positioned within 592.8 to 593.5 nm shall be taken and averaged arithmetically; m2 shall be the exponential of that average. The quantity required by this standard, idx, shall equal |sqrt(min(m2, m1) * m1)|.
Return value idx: 2.8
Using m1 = 2.8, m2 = 27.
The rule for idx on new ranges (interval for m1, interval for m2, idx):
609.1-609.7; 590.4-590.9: 1.8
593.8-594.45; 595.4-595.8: 2.0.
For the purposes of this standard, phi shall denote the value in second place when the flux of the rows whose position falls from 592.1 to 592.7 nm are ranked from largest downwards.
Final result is 30.79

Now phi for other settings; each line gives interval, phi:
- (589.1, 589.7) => 20.68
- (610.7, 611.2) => 31.4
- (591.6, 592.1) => 29.81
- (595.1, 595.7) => 28.17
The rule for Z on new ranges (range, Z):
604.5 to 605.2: 31.8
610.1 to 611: 30.3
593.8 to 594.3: 29.4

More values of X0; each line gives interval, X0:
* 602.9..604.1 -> 0.0327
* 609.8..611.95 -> 0.0327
